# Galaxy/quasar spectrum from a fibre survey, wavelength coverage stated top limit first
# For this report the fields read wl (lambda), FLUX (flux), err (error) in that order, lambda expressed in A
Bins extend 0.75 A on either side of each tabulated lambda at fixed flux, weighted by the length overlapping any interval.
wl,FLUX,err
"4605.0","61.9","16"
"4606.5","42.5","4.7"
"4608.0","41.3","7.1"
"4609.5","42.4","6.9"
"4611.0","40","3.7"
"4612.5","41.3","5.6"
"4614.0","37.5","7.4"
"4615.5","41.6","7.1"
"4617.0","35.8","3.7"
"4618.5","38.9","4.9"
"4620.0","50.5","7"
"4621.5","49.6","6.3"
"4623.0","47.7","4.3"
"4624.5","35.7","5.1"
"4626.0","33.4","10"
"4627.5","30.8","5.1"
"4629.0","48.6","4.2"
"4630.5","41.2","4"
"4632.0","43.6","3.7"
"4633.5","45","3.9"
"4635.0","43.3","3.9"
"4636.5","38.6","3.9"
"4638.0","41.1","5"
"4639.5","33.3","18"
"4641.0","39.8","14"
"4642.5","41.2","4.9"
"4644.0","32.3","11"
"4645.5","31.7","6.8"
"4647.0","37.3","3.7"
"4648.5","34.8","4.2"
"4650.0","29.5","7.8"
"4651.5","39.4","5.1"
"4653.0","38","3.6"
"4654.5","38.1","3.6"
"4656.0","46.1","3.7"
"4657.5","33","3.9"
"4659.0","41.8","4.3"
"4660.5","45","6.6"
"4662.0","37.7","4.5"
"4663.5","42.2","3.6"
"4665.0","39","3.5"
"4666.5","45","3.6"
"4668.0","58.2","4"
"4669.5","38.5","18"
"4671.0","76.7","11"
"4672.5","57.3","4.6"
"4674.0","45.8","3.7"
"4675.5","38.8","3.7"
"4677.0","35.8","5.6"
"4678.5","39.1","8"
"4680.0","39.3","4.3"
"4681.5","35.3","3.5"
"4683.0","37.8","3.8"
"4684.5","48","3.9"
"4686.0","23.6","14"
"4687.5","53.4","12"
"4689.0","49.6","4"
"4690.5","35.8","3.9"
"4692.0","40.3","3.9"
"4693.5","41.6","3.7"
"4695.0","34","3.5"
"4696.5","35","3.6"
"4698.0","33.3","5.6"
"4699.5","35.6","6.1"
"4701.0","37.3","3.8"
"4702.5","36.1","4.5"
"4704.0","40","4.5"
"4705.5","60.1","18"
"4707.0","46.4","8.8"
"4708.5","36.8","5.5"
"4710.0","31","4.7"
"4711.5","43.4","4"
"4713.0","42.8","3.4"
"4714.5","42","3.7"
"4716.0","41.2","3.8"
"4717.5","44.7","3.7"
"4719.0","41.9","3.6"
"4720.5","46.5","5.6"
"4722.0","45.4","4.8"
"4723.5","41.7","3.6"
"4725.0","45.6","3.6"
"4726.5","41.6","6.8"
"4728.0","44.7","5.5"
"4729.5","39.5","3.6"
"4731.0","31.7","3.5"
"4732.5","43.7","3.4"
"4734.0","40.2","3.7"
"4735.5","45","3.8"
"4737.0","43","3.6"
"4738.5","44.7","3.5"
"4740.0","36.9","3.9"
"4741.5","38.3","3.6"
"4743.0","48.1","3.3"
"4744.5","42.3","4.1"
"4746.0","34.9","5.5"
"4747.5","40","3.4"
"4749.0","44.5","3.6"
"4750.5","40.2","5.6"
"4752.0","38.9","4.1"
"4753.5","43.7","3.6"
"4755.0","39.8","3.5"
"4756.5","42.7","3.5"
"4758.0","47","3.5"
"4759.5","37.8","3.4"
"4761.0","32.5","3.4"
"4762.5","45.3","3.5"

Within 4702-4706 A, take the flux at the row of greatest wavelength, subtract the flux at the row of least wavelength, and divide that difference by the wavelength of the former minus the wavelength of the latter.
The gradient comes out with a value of 8.0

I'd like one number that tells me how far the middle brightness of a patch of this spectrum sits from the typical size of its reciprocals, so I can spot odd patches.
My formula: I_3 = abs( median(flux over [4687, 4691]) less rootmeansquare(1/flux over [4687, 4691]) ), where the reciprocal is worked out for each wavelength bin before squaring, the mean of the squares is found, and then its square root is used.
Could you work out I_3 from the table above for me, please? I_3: 50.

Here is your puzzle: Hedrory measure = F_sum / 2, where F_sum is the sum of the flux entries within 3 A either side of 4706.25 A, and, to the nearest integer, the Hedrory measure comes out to 92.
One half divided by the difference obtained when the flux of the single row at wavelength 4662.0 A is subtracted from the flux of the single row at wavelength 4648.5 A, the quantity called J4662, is -0.17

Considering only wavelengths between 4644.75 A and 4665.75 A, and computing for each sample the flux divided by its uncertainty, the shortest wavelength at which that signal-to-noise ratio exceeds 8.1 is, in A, 4647.0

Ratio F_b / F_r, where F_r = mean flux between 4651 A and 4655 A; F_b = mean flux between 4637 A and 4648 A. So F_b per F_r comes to 0.95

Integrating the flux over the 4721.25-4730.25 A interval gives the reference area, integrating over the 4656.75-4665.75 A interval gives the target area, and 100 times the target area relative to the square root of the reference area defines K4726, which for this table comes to 1818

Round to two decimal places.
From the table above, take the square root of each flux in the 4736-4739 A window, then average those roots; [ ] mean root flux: 6.62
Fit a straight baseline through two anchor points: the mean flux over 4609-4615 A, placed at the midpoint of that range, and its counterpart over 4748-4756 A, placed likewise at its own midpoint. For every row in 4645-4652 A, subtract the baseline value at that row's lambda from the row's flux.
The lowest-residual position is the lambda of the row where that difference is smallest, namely 4650.0 A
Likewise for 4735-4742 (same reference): 4740.0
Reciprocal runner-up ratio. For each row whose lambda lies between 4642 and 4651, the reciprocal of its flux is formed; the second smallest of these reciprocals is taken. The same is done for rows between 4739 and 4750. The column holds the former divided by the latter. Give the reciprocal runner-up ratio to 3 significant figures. 1.19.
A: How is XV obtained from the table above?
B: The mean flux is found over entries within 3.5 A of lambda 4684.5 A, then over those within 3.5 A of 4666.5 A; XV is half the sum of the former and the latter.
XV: 42.1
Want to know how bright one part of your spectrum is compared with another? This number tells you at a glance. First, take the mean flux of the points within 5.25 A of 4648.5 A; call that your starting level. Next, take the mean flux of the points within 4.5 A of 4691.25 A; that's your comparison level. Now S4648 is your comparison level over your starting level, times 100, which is 122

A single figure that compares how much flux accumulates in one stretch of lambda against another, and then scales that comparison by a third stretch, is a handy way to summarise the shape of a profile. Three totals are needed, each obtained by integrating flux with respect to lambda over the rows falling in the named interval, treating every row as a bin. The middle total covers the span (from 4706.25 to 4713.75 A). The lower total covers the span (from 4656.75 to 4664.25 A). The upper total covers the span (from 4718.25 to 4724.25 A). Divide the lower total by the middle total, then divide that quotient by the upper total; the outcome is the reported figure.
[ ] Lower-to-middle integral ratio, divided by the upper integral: 0.0038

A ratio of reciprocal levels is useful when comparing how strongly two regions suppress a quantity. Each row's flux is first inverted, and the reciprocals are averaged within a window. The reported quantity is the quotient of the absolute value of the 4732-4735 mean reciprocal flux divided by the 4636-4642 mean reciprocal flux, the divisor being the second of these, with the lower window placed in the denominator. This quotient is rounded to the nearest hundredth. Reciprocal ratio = 0.91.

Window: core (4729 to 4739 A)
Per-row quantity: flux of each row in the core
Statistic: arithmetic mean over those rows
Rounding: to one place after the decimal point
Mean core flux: 41.1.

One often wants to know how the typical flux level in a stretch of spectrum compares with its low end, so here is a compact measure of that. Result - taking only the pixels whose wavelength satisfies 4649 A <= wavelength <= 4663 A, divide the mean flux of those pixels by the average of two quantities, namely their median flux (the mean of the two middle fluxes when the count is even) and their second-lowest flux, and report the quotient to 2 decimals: 1.09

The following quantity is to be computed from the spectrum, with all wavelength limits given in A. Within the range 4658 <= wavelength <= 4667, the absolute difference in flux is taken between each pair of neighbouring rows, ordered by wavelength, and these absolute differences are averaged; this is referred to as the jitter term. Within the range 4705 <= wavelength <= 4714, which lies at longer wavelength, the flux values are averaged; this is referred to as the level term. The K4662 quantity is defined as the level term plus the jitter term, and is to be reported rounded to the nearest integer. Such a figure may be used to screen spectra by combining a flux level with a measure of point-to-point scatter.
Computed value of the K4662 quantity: 48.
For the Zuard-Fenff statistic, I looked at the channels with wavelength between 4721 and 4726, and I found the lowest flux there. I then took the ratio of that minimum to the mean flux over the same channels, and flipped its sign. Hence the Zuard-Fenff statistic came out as -0.943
